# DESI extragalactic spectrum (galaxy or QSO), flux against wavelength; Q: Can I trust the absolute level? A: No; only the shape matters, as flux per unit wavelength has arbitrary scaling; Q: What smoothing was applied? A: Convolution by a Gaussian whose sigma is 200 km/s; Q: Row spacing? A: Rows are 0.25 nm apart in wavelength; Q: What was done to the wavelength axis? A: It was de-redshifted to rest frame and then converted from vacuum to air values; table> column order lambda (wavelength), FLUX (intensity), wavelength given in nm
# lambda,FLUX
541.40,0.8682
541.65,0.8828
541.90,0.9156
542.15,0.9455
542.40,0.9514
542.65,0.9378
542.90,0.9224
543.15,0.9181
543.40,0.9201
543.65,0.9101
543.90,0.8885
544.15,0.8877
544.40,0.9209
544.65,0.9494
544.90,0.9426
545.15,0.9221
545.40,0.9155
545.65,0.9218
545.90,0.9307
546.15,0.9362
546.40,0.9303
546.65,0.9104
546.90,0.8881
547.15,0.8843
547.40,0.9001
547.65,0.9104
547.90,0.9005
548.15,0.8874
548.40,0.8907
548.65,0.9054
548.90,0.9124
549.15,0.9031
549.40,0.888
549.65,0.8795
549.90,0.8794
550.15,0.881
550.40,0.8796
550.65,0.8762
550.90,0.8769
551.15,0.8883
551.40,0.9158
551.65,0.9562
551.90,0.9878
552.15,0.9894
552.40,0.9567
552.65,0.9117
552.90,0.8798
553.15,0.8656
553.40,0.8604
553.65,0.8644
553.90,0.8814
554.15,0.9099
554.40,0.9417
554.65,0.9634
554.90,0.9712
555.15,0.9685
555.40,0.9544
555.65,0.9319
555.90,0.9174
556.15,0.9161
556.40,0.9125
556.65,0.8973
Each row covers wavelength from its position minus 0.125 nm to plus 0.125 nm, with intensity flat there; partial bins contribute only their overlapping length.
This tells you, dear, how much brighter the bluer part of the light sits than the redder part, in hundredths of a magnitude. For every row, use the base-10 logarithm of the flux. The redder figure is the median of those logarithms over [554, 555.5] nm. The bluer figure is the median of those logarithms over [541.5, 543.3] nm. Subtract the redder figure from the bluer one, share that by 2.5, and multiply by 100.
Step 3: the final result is -0.7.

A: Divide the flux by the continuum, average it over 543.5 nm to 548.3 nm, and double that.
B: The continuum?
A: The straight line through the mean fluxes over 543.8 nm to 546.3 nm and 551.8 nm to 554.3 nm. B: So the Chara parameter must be 1.98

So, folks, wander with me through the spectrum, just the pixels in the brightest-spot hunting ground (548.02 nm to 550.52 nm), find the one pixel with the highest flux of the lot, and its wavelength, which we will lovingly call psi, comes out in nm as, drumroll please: 548.90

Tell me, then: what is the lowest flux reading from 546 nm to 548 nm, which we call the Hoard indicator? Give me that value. 0.8843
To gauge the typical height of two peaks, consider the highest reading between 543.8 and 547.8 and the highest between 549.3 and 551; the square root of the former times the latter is 0.918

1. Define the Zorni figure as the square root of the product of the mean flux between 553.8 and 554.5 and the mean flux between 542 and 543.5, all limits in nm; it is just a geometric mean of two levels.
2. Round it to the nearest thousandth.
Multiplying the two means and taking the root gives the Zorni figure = 0.922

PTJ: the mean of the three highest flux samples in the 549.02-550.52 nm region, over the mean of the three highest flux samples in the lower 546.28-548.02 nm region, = 0.97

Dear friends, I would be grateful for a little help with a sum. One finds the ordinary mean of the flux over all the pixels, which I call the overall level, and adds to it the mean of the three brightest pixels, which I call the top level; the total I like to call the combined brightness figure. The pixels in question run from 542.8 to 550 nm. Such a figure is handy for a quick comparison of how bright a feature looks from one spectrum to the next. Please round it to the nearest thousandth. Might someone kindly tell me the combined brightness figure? 1.852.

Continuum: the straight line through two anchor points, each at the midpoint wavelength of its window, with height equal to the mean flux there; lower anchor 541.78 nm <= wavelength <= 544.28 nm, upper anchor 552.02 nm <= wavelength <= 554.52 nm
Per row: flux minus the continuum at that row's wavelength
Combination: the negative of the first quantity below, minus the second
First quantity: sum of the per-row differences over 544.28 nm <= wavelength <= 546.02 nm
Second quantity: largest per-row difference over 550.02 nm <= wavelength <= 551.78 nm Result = -0.13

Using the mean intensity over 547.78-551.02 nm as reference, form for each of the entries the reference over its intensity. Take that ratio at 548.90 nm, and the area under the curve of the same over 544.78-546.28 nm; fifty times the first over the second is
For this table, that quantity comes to 34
